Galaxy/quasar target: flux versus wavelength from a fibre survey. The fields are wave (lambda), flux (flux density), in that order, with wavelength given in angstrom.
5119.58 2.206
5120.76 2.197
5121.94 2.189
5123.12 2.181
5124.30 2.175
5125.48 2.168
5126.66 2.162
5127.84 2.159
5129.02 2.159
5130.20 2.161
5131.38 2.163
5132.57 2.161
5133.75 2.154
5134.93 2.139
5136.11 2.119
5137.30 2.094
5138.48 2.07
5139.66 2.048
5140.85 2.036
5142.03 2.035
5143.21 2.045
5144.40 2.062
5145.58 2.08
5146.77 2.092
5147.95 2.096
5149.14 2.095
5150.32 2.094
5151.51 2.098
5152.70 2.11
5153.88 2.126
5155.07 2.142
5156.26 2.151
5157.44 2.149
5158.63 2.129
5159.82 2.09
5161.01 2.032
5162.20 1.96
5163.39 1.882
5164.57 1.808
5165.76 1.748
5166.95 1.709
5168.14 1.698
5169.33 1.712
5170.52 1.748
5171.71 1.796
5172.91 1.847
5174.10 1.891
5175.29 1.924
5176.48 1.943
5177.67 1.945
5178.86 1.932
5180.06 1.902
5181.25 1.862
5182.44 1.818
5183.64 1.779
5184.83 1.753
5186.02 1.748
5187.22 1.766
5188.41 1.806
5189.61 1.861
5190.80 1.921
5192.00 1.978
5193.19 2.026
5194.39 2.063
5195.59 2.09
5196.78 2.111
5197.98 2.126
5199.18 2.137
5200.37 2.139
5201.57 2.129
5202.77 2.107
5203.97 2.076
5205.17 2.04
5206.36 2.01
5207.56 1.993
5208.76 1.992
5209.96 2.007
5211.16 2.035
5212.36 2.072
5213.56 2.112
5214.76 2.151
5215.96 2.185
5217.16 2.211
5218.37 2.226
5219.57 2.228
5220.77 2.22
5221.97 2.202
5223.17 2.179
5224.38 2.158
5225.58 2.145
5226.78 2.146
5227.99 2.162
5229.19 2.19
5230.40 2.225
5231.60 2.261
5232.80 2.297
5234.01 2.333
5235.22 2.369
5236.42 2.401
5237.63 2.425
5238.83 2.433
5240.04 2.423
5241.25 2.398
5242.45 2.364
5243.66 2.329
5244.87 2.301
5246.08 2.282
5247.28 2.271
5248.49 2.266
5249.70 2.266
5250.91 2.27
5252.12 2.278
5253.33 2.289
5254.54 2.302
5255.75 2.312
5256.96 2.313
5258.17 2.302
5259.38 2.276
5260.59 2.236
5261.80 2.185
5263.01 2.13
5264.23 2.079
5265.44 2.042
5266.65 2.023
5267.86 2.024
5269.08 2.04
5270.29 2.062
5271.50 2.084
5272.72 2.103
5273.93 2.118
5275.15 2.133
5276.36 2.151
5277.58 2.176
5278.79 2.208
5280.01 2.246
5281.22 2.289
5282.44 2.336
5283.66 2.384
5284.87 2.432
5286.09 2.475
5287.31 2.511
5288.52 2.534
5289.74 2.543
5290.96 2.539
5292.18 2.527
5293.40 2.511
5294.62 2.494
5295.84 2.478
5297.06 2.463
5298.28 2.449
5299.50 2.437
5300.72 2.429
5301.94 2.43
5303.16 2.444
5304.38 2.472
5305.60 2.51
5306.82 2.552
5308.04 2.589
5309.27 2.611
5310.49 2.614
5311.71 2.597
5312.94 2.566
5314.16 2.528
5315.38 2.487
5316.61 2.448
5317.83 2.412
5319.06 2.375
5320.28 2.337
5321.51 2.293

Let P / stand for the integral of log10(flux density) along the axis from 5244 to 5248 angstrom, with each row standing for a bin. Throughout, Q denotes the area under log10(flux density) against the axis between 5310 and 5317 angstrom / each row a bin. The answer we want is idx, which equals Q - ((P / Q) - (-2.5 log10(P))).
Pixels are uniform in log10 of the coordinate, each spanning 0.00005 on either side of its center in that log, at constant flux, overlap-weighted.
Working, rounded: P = 1.4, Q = 2.83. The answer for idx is 1.9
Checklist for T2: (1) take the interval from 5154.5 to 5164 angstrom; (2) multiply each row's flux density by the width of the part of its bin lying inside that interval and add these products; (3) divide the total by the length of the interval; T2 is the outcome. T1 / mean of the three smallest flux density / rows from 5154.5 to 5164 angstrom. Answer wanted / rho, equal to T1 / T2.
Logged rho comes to 0.947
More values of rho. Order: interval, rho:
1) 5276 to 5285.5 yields 0.955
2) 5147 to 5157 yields 0.990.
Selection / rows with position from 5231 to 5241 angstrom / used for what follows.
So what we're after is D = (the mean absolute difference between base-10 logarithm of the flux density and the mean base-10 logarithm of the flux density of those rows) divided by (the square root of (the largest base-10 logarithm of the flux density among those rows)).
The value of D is 0.02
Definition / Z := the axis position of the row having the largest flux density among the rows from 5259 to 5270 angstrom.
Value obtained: 5259.38 angstrom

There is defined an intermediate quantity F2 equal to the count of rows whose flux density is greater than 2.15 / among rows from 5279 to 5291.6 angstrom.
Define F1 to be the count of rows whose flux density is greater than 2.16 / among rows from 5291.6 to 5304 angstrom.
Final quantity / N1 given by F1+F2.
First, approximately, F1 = 10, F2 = 10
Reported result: 20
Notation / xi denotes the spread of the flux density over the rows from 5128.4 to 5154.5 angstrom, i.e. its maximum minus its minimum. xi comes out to 0.13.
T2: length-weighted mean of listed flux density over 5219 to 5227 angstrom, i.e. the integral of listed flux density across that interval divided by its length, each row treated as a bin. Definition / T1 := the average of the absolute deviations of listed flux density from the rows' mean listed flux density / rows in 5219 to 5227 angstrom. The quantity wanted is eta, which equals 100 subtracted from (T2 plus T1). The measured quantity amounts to -97.8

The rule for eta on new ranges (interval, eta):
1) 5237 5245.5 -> -97.6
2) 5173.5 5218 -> -97.9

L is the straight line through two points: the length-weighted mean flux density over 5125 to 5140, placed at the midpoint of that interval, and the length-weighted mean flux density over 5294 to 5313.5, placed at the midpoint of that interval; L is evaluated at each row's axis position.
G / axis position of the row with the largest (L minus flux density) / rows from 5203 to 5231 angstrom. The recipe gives 5208.76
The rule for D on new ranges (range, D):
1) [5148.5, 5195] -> 0.05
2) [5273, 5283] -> 0.02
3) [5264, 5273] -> 0.01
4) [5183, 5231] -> 0.04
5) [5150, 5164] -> 0.02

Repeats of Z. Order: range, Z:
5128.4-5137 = 5131.38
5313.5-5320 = 5314.16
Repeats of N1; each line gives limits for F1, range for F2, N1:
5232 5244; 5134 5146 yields 10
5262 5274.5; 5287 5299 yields 10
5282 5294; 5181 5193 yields 10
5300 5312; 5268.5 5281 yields 14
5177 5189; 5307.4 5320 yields 10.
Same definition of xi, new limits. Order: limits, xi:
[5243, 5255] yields 0.06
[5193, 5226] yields 0.24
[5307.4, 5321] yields 0.28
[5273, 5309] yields 0.47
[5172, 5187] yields 0.20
